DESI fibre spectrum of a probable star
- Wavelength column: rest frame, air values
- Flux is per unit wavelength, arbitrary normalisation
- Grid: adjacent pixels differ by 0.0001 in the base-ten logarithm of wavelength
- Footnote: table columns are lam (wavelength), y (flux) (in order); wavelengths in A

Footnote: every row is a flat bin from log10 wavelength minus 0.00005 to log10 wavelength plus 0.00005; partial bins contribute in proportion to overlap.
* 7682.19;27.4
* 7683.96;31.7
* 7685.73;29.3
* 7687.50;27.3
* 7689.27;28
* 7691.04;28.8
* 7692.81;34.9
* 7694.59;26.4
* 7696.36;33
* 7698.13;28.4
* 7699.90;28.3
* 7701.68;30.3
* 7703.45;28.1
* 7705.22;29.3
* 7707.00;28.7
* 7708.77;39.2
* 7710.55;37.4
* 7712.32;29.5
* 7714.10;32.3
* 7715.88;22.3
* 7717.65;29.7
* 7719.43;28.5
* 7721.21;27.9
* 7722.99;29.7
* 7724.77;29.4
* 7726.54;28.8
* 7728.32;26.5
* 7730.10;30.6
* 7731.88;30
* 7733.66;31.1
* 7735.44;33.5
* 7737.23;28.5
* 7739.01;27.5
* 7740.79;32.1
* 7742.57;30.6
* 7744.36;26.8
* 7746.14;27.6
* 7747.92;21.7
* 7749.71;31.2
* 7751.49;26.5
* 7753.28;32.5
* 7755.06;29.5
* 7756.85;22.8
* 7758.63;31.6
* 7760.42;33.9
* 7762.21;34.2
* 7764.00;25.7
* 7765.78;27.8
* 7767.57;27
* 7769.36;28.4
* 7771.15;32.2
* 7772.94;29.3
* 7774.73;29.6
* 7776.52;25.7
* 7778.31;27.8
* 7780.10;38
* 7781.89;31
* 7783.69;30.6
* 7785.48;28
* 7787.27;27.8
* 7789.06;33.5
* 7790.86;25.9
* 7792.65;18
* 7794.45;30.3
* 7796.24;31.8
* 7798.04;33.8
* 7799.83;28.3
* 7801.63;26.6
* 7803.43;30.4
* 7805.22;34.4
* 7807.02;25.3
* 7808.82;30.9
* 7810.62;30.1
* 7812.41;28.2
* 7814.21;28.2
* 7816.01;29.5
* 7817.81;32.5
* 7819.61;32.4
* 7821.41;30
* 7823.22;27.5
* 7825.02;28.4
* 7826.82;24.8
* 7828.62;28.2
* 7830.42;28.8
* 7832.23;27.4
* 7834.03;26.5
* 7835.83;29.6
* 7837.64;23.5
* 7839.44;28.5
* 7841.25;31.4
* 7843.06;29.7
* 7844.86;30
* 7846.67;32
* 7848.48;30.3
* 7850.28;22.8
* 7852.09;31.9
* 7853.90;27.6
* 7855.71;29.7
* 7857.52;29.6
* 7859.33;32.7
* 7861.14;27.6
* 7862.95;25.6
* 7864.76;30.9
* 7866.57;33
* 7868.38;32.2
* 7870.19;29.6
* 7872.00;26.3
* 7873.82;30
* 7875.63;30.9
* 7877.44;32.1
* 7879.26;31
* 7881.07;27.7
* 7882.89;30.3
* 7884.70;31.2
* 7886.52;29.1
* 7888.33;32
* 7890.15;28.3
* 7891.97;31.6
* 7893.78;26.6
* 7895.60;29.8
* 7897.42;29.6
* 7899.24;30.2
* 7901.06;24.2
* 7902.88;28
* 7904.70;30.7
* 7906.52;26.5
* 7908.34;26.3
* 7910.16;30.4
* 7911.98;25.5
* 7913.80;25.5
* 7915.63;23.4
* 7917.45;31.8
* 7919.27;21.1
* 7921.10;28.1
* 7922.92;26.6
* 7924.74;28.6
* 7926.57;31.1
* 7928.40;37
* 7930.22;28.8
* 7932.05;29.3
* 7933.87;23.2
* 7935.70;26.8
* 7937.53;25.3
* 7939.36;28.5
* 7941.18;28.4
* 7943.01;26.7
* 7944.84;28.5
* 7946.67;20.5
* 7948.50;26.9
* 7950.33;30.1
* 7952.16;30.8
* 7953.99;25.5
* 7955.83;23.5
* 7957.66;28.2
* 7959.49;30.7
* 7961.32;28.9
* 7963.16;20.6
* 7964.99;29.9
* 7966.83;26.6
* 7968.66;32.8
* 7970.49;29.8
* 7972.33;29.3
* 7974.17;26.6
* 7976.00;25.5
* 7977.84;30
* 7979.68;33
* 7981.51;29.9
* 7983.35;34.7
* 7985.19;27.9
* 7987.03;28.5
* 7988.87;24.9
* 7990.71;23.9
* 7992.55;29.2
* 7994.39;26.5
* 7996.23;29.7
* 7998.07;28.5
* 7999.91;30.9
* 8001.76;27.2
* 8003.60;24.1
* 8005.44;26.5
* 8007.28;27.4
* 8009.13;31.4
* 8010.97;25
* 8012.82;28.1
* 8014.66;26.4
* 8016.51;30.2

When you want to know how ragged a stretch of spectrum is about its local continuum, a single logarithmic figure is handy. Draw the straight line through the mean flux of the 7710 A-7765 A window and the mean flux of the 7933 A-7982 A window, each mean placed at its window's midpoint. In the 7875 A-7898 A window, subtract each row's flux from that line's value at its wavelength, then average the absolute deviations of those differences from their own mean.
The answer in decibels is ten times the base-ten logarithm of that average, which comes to 1.3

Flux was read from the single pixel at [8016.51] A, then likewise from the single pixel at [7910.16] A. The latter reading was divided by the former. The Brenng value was 1.01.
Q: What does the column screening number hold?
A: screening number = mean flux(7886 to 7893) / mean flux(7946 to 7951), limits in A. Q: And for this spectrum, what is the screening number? 1.17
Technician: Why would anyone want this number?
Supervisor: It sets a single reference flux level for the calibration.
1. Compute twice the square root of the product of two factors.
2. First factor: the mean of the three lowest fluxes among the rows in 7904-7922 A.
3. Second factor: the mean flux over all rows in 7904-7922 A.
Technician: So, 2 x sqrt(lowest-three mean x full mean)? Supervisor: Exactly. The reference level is 50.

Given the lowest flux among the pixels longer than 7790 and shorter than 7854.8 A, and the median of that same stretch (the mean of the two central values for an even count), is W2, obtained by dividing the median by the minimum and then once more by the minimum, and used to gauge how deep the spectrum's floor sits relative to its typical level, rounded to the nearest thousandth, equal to 0.090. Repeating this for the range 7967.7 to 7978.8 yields 0.045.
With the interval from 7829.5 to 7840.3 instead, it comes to 0.051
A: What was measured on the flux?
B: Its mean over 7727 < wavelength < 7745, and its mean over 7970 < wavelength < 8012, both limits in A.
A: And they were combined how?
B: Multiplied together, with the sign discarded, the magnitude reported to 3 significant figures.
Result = 840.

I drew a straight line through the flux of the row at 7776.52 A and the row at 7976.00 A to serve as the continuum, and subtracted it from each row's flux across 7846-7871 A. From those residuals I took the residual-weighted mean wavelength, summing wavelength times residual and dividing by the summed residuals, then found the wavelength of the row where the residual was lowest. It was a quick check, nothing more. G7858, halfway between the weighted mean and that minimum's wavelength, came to 7854.8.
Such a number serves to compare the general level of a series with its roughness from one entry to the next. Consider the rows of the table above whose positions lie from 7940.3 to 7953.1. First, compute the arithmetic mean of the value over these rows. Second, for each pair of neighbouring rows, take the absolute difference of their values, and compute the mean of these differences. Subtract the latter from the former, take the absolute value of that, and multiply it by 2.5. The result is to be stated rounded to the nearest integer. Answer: 59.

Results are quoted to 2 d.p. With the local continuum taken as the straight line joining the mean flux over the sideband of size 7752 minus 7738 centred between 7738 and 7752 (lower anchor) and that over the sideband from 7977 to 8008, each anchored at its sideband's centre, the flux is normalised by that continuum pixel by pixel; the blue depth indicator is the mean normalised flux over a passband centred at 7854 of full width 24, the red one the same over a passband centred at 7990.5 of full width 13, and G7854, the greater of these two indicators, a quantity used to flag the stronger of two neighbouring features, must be 1.04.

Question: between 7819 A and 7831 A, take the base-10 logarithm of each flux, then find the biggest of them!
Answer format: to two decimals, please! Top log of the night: 1.51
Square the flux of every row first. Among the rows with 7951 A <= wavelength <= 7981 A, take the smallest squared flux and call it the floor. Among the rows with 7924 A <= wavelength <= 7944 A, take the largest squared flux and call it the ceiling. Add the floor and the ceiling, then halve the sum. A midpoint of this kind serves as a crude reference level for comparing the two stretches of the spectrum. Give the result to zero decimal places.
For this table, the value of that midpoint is 897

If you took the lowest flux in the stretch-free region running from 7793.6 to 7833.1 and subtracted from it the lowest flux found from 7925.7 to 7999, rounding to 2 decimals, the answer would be 4.30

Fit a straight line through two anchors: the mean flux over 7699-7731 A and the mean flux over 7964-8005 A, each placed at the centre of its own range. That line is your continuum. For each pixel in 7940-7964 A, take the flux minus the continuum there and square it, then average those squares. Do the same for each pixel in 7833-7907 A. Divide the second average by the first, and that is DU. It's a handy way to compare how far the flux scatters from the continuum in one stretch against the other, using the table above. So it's 0.4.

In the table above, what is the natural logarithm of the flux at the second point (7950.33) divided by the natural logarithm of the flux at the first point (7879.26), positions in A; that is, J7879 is 0.99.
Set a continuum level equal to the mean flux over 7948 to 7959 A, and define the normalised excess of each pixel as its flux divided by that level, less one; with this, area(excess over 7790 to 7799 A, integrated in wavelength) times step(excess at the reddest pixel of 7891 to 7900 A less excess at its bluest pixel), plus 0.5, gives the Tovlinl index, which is 0.49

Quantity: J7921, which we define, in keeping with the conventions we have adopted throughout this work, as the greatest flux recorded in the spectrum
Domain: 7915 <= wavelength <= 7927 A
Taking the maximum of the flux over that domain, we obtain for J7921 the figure 31.8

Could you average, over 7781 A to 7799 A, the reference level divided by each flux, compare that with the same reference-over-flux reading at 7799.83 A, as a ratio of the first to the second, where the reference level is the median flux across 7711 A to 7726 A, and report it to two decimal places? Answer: 1.00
